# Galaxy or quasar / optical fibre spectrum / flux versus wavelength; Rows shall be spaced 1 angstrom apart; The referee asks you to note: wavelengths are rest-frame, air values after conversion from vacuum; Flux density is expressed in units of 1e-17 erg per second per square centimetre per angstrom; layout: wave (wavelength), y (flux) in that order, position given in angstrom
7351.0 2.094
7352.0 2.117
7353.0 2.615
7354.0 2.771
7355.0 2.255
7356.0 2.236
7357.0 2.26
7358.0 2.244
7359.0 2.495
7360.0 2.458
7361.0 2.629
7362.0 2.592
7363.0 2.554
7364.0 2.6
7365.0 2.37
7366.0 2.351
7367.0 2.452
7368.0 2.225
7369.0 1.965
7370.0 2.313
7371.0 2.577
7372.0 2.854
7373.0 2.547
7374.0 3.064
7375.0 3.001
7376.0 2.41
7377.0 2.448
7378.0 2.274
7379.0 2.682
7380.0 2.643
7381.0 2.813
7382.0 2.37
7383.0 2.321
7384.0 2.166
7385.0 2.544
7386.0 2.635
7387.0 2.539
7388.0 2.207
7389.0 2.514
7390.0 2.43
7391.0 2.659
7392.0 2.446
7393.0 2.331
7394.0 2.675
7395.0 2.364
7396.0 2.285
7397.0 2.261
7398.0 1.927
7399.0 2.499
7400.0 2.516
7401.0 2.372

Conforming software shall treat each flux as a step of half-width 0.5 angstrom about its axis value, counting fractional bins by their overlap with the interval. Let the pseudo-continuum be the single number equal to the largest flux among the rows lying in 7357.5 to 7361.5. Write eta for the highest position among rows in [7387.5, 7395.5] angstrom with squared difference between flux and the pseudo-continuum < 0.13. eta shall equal 7395.0 angstrom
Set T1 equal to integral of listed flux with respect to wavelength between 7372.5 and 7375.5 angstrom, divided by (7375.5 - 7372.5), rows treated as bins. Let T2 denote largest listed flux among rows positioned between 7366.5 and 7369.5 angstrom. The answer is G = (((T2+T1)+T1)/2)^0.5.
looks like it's 2.024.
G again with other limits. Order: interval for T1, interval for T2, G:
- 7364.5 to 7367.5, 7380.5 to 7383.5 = 1.949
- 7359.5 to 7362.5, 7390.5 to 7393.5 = 1.972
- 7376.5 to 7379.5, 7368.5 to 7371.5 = 1.938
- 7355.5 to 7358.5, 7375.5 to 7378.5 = 1.863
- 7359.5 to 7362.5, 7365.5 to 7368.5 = 1.946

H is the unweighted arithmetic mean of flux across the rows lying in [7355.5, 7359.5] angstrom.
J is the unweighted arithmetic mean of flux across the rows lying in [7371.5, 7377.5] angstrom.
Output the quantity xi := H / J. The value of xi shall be 0.85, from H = 2.31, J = 2.72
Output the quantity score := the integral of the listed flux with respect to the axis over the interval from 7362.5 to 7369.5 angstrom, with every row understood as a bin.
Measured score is 16.5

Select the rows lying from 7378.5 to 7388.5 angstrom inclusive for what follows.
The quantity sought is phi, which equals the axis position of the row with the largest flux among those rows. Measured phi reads 7381.0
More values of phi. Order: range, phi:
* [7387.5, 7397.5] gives 7394.0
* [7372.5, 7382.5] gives 7374.0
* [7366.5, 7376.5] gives 7374.0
